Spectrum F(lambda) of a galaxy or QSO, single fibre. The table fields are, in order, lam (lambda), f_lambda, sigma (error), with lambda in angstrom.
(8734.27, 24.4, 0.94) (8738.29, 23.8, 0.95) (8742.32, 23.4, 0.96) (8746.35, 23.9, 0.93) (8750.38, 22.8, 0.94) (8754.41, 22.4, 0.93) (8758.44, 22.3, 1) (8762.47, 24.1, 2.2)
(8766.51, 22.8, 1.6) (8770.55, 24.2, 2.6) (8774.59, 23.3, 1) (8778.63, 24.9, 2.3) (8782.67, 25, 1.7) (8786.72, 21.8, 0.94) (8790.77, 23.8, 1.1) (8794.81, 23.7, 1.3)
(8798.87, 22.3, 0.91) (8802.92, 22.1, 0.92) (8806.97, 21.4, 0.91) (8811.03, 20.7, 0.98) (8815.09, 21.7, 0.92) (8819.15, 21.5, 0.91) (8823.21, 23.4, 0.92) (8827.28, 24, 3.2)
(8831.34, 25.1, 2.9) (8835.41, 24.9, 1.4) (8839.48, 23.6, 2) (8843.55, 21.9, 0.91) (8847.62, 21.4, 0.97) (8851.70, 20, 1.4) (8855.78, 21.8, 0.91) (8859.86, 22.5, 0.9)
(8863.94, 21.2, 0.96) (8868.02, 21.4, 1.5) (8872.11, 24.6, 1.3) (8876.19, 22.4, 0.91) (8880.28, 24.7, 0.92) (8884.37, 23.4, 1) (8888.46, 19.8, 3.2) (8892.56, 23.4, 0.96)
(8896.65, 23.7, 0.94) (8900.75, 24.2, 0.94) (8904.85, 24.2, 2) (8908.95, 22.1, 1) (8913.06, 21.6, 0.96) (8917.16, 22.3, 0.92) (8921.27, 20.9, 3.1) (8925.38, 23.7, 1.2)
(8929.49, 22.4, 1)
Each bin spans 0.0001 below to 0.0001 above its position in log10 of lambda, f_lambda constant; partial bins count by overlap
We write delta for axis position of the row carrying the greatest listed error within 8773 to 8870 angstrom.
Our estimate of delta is 8827.28 angstrom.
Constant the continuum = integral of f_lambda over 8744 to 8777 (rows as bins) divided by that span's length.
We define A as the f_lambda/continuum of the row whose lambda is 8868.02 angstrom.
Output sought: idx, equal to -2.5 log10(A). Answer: 0.09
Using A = 0.92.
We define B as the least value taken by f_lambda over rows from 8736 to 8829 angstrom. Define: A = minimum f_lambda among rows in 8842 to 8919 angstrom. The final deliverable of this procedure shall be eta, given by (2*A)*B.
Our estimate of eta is 820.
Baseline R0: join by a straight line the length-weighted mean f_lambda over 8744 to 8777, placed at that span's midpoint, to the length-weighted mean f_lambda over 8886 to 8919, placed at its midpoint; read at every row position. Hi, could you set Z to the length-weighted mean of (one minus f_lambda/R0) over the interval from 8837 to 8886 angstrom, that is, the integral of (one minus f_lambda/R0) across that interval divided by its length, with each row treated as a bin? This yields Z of 0.018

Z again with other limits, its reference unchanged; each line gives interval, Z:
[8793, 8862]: 0.022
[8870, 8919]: -0.014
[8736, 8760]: 0.007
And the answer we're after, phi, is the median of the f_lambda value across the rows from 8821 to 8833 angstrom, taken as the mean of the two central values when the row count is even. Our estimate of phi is 24.0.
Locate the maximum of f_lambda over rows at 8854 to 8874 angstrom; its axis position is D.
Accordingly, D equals 8872.11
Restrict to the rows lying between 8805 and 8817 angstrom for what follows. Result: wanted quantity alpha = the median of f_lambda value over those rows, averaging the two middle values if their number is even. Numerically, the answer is 21.4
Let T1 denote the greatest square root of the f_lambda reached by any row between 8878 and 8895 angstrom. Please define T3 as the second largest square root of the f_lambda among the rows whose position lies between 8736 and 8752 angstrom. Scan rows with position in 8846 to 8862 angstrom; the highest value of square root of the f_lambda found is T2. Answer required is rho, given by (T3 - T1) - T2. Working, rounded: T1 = 4.97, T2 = 4.74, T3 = 4.88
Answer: -4.83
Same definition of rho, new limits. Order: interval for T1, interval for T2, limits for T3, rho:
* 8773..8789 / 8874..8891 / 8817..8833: -5.07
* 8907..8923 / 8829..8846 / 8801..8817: -5.07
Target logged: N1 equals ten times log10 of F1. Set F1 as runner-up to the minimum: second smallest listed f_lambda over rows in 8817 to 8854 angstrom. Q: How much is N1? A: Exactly 13.3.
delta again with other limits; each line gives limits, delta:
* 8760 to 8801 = 8770.55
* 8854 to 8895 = 8888.46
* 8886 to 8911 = 8888.46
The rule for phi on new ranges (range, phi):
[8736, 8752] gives 23.6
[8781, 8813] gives 22.2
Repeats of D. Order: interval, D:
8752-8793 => 8782.67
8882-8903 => 8900.75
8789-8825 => 8790.77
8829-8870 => 8831.34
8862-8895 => 8880.28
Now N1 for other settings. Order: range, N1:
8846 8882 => 13.3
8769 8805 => 13.4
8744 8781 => 13.5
